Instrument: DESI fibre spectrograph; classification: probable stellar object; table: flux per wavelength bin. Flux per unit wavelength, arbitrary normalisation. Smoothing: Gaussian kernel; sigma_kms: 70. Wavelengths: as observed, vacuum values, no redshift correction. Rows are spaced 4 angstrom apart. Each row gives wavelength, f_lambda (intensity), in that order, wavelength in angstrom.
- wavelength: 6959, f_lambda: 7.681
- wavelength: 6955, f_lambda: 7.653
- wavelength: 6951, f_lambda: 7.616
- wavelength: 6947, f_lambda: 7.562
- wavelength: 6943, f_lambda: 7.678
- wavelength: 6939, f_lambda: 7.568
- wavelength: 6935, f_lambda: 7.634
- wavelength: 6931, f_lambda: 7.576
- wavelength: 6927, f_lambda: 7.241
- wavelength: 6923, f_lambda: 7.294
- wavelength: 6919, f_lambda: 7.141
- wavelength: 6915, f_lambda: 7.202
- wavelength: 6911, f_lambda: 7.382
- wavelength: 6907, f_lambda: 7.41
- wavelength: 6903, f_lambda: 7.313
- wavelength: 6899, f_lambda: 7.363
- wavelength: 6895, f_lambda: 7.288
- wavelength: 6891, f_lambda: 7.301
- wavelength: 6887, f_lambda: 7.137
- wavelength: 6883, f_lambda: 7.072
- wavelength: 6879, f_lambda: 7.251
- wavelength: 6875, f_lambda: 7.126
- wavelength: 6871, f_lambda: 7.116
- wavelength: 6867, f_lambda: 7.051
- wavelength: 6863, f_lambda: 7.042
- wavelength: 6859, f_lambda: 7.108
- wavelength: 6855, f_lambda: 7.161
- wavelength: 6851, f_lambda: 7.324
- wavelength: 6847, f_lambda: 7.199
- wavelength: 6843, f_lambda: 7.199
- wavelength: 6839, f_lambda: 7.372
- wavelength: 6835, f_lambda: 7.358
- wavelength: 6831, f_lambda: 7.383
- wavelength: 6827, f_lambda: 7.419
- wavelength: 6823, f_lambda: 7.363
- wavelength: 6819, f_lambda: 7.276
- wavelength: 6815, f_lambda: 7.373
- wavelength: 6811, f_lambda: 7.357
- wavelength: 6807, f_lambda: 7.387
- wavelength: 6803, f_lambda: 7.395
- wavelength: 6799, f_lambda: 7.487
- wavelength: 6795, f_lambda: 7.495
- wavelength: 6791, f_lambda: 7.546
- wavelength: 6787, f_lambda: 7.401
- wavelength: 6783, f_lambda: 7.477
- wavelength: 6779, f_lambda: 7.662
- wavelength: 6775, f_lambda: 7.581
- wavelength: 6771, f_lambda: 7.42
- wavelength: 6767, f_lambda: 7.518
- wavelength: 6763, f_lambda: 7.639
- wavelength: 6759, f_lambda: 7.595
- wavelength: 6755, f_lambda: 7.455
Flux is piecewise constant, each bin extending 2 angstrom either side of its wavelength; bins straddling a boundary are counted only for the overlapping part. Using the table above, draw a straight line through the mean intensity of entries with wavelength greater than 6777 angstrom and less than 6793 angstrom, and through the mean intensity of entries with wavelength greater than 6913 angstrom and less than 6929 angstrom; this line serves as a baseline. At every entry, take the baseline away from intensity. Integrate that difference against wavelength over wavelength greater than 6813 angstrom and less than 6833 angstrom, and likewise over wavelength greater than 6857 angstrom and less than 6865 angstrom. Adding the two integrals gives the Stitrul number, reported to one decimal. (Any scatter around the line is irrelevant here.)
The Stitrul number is -3.7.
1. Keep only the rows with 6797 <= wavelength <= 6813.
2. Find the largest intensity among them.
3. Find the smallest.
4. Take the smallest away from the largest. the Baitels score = 0.13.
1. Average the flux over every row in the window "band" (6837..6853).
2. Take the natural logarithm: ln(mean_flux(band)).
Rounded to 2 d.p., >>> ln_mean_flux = 1.98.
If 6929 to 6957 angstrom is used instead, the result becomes 2.03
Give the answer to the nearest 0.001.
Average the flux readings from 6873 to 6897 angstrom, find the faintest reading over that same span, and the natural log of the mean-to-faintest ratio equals 0.017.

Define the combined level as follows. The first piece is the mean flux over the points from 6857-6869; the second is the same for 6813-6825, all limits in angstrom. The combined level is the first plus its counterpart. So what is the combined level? 14.4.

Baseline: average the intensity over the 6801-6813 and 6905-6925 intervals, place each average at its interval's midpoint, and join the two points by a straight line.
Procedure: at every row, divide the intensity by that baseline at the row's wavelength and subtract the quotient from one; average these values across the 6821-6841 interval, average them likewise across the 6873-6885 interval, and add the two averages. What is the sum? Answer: 0.020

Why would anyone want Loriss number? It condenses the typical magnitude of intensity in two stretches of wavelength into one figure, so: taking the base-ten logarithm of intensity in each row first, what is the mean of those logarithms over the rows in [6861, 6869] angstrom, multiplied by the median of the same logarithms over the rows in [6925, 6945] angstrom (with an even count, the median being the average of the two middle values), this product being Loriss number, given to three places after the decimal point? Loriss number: 0.746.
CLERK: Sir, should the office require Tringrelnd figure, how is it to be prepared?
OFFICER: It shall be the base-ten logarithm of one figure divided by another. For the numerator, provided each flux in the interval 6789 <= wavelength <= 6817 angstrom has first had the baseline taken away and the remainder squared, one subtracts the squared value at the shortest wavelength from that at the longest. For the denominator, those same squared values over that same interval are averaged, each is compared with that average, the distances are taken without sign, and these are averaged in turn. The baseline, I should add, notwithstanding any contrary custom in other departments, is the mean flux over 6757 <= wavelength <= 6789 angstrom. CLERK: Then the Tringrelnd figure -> 0.4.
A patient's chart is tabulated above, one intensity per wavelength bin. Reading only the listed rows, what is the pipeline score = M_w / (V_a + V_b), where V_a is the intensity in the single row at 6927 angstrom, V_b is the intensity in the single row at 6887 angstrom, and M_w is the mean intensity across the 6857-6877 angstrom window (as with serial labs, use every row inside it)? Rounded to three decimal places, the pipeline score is 0.493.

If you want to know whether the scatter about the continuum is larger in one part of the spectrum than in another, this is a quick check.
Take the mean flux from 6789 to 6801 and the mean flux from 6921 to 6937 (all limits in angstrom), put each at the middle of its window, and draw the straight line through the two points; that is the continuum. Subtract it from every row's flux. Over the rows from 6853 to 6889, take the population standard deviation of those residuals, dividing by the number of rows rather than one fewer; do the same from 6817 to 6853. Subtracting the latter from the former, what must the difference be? -0.012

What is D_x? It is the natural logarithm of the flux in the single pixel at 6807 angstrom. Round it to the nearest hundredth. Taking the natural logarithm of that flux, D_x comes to 2.00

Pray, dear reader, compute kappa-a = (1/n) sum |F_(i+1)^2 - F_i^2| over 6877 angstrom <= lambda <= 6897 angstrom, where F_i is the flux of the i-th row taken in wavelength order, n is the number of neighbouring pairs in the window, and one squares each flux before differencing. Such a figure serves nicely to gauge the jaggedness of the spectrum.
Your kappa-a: 1.51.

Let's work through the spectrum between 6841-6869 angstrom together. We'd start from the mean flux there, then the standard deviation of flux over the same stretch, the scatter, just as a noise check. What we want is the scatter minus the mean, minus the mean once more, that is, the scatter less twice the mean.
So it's -14.2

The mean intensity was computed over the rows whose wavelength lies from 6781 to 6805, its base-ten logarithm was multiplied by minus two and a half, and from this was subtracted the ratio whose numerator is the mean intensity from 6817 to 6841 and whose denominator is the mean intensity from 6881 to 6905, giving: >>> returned -3.20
